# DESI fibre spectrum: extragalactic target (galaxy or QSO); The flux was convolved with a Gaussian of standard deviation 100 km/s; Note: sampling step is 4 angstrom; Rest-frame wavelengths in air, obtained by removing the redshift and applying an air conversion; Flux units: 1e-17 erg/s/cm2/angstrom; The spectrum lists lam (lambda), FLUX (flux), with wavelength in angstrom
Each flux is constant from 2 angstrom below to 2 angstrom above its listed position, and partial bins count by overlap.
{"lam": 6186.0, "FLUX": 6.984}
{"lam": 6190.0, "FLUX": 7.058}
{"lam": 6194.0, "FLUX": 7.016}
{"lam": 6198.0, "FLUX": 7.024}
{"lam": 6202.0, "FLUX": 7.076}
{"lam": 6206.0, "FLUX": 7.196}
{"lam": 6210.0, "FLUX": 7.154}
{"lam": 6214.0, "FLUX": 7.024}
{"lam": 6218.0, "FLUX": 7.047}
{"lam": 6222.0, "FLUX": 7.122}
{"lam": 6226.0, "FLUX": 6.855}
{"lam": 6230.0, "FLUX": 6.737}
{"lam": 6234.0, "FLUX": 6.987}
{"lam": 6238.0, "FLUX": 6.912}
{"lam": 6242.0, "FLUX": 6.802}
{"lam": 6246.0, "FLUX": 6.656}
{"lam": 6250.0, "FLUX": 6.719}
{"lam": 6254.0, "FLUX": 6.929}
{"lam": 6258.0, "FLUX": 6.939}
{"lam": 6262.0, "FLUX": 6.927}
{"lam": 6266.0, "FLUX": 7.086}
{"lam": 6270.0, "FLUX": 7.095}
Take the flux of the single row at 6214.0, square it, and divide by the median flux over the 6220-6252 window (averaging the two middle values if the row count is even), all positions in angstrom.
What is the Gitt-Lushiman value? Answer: 7.2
